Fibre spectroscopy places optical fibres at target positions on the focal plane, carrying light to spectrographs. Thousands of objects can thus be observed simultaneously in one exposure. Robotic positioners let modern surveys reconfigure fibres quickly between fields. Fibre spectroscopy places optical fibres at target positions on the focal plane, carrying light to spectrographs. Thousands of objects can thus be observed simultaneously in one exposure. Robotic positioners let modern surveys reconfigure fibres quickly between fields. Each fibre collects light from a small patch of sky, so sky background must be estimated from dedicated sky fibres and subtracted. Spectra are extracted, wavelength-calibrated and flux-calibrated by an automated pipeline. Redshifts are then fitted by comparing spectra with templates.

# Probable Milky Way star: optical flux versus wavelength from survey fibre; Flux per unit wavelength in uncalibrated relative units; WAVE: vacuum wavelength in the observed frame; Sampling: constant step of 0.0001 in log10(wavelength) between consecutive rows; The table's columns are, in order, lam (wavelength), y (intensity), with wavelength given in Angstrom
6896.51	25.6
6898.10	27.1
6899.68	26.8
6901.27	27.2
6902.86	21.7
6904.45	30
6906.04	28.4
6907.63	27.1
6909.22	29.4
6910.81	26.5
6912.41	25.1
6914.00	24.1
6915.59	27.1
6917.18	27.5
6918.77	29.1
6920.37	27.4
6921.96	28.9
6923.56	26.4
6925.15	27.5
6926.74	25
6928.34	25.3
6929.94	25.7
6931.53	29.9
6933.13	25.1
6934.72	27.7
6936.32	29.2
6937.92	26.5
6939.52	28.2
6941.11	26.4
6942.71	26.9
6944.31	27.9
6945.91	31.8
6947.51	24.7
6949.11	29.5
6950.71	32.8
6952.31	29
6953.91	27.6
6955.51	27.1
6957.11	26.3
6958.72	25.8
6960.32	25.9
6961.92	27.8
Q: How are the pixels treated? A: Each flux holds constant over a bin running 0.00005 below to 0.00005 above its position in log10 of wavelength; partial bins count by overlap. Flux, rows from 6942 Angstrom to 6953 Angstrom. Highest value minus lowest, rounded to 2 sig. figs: 8.1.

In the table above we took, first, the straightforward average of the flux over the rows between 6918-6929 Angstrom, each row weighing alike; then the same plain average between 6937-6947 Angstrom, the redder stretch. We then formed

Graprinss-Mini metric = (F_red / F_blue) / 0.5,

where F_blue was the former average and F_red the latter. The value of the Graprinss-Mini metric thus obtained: 2.06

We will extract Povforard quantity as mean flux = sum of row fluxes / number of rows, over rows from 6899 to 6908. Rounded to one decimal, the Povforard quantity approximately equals 26.9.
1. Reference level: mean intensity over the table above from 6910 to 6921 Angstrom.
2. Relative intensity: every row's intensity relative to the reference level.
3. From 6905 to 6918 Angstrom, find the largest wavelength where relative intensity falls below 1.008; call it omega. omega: 6914.00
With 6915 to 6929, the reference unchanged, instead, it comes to 6928.34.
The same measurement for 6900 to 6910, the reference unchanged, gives 6902.86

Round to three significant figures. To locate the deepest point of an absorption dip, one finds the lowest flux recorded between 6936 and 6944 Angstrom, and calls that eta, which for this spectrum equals 26.4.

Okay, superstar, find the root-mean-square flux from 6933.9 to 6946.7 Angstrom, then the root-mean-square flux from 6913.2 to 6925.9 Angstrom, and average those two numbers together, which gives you 27.7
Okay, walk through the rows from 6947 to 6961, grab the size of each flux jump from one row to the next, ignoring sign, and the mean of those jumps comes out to 1.9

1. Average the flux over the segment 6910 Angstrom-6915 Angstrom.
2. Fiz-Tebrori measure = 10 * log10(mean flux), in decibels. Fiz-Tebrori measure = 14.0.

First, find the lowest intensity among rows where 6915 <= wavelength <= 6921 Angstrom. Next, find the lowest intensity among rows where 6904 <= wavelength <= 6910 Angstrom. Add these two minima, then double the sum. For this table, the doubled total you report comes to 108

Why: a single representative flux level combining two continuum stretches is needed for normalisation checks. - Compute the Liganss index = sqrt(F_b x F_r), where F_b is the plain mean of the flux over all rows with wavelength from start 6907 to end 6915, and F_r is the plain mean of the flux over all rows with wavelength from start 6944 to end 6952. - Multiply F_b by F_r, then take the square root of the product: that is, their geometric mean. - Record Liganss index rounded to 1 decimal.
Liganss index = 27.9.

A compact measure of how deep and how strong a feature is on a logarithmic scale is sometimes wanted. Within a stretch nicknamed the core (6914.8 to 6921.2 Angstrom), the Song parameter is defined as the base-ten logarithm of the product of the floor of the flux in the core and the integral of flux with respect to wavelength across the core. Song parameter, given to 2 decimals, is 3.68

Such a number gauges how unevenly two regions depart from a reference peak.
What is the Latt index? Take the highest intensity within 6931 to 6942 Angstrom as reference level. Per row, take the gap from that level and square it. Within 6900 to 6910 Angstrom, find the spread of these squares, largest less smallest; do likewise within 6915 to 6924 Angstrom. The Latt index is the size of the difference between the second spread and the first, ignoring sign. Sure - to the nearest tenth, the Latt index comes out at 55.6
